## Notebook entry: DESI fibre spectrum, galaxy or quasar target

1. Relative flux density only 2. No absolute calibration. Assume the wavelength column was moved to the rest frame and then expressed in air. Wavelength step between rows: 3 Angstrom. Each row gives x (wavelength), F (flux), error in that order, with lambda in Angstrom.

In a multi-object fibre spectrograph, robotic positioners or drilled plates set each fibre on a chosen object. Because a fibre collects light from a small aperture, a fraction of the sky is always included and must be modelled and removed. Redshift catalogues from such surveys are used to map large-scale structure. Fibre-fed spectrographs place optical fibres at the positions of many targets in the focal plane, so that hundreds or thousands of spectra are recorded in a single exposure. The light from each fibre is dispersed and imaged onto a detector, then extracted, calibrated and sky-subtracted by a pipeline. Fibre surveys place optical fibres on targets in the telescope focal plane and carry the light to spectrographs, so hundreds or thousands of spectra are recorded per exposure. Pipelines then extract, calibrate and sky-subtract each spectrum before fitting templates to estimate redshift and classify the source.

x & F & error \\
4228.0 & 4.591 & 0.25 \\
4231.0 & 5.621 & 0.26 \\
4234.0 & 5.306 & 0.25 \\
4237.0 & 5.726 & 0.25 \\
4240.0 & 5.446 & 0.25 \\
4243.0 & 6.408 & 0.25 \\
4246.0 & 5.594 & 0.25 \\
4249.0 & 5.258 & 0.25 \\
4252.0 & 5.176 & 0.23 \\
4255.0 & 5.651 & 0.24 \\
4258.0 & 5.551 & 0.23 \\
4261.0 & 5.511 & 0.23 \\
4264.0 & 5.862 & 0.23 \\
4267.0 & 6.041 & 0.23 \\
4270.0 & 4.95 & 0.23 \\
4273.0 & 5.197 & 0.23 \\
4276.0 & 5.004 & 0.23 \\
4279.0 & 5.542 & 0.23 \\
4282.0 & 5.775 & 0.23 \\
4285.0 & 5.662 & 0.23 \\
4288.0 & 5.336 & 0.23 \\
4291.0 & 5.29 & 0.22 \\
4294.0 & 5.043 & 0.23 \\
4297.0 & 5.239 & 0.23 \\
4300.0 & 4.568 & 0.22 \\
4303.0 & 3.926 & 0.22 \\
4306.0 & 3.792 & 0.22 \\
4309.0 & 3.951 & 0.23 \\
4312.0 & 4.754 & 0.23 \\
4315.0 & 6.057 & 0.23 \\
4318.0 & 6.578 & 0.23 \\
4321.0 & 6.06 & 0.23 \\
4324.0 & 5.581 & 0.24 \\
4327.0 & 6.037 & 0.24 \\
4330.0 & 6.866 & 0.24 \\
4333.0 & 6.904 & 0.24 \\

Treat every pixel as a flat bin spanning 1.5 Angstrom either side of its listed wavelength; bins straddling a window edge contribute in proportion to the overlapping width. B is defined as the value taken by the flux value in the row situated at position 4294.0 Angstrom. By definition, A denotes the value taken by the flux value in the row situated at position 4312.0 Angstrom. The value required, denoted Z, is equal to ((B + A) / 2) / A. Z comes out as 1.03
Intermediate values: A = 4.754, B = 5.043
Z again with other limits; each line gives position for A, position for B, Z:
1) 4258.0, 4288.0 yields 0.98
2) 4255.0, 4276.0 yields 0.94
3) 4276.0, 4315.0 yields 1.11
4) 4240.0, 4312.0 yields 0.94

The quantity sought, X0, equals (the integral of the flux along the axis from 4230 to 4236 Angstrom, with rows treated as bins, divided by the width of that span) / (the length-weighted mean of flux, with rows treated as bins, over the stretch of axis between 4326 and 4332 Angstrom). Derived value 0.84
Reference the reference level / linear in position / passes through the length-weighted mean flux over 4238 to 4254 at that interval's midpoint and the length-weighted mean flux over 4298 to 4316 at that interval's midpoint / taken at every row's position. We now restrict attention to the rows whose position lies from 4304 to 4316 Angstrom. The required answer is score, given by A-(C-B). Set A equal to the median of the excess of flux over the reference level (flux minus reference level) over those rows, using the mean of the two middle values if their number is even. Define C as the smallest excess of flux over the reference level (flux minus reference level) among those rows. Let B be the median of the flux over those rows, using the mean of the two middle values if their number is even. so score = 5.0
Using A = -0.1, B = 4.4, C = -0.71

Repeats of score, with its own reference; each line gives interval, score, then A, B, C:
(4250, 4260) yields 6.0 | 0.2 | 5.6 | -0.30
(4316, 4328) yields 6.5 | 1.9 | 6.0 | 1.40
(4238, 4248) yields 5.9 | 0.0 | 5.6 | -0.25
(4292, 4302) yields 5.4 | 0.3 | 5.0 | -0.04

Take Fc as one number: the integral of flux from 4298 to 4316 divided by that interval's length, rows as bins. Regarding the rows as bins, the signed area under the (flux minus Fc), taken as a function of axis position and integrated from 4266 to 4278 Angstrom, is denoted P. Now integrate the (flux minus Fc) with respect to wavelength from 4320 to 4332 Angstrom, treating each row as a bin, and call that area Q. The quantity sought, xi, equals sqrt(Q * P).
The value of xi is 13.9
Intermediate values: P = 10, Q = 20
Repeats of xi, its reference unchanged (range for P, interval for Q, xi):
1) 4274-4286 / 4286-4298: 10.4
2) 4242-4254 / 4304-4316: 3.2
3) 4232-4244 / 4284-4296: 12.0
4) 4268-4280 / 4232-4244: 11.1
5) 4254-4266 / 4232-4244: 14.3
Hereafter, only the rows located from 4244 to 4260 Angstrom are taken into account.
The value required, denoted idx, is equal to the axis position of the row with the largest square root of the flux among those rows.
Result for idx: 4255.0 Angstrom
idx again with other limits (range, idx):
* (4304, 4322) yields 4318.0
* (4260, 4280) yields 4267.0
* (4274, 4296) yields 4282.0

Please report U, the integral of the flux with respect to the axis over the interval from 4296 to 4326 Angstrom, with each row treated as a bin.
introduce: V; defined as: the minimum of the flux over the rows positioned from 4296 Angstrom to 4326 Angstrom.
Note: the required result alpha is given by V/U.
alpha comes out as 0.025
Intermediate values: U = 152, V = 3.792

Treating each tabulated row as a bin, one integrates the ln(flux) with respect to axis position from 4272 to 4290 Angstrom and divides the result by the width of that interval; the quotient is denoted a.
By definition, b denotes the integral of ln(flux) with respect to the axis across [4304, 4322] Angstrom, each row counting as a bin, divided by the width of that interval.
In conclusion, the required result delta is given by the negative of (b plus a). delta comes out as -3.30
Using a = 1.689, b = 1.61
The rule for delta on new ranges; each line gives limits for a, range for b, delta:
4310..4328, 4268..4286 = -3.43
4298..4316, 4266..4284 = -3.17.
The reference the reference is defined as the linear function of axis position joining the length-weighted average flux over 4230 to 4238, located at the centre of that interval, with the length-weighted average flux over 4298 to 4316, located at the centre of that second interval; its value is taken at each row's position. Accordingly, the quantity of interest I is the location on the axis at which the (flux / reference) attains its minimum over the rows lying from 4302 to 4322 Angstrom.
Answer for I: 4306.0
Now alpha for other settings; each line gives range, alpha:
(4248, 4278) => 0.030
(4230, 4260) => 0.031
